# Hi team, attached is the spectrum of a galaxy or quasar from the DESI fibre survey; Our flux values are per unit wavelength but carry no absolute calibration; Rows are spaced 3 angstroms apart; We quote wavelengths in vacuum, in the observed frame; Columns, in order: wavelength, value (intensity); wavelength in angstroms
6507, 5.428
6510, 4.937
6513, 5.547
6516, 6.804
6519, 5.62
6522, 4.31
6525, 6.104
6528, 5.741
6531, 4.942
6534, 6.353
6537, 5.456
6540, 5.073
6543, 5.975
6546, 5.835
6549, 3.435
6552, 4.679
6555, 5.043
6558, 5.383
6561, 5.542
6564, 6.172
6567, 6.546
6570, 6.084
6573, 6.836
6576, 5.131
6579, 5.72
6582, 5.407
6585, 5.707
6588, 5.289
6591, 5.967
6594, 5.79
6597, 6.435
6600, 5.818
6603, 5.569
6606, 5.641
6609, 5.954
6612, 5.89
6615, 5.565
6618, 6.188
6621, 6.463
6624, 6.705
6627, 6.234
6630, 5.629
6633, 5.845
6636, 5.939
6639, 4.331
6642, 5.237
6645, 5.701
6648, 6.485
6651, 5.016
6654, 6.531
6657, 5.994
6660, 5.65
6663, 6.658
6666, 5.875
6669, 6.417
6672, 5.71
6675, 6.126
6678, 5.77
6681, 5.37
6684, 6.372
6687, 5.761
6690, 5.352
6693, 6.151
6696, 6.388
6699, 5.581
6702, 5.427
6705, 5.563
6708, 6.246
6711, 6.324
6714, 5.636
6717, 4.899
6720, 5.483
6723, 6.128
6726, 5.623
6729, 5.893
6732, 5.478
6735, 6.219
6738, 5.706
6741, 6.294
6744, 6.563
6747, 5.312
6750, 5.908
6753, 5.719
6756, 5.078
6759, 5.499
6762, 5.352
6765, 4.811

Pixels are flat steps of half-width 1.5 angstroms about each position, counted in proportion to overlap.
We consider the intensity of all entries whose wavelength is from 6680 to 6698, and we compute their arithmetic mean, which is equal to 5.90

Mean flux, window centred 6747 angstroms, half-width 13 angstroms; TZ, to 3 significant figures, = 5.81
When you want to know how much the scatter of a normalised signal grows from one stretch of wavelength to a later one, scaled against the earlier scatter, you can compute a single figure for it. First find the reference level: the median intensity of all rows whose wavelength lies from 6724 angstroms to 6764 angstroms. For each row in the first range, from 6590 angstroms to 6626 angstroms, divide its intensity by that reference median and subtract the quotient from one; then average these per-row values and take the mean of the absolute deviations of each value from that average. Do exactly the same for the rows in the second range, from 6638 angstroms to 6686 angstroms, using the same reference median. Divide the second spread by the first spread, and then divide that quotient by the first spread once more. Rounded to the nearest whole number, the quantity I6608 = 31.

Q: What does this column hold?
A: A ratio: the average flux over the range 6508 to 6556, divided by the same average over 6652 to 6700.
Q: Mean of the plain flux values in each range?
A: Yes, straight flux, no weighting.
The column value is 0.90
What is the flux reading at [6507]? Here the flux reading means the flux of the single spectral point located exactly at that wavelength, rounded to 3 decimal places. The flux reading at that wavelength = 5.428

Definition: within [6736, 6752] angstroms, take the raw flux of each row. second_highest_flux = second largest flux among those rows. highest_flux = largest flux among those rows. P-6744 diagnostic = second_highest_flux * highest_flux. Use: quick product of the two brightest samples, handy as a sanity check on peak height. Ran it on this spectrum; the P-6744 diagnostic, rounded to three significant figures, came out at 41.3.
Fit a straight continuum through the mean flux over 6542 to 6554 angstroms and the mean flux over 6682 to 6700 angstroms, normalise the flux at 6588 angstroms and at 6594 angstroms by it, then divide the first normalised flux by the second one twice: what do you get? 0.84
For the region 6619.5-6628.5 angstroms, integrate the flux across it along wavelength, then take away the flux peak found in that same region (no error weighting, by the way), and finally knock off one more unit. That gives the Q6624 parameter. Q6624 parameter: 50.5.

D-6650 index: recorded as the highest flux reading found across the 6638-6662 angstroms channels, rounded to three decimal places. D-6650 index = 6.531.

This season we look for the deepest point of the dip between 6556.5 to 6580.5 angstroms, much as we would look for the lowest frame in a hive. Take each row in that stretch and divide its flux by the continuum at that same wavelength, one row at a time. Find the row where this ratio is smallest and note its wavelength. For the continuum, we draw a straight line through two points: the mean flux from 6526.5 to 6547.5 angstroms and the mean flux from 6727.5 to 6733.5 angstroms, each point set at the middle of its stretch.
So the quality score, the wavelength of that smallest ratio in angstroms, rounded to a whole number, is 6576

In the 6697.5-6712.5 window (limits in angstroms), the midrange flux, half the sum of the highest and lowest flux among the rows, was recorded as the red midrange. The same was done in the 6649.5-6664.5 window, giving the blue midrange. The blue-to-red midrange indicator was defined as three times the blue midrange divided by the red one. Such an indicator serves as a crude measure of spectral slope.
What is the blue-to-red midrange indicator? 3.0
